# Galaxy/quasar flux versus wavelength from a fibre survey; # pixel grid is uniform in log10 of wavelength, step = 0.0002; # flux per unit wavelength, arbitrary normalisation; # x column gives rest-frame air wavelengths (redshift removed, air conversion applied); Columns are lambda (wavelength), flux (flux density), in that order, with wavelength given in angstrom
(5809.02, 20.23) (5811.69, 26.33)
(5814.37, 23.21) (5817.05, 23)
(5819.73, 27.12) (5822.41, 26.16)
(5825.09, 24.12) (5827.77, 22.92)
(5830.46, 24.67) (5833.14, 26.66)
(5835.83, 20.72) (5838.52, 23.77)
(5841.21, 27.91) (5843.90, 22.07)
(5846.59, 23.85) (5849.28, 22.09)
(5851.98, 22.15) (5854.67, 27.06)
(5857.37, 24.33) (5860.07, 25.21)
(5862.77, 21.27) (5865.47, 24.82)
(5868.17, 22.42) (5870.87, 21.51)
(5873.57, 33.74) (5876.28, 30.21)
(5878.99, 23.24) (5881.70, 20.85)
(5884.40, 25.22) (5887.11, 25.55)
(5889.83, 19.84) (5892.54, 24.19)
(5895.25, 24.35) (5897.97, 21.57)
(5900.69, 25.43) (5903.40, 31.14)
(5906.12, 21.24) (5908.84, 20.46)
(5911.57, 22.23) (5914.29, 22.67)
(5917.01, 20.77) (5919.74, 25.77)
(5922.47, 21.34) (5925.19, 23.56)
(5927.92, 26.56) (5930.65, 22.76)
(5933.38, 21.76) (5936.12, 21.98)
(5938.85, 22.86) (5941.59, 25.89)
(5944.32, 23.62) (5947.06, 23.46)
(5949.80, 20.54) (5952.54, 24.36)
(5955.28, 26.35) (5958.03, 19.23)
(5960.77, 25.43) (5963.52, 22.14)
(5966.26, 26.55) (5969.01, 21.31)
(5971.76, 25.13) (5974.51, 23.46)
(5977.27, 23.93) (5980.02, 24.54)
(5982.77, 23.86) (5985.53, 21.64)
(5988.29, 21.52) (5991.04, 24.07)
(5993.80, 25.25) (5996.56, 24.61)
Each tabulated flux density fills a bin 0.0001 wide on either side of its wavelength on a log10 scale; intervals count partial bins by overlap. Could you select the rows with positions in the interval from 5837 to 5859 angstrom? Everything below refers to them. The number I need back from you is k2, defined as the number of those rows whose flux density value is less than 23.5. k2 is 3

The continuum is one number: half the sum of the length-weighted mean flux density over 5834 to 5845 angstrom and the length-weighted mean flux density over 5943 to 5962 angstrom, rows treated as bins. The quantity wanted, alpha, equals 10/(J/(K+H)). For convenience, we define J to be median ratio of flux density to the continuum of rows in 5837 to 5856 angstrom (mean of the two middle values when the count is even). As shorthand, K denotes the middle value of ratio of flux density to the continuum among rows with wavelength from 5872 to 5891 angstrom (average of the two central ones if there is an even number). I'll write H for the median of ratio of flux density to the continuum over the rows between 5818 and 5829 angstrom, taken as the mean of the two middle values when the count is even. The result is 21.2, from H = 1.07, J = 1.011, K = 1.07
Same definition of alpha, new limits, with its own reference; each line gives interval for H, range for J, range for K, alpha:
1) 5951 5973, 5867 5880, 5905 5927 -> 20.0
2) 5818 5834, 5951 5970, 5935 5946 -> 20.0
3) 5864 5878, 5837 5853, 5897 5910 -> 20.2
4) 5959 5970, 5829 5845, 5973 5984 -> 19.7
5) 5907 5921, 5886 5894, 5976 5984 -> 19.1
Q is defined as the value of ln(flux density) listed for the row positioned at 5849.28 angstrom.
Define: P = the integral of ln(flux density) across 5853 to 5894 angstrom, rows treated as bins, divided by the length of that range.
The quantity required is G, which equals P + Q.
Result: 6.29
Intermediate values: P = 3.19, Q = 3.10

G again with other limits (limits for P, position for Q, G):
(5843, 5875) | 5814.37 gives 6.33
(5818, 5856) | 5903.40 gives 6.63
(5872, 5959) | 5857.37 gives 6.35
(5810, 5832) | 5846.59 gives 6.37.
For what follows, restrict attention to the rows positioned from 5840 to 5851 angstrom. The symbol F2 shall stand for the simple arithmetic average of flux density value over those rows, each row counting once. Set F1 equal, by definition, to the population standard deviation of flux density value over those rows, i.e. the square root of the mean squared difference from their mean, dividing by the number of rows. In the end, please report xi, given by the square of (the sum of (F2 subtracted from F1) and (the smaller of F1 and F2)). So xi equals 369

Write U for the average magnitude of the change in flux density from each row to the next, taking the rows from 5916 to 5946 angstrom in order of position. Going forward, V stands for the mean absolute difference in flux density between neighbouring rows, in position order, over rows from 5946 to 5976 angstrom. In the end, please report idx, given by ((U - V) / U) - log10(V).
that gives -1.2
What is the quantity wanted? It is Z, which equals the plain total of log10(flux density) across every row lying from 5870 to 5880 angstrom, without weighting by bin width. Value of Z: 5.71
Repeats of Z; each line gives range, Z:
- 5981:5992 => 5.43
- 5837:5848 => 5.54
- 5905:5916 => 5.34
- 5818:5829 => 5.59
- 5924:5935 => 5.49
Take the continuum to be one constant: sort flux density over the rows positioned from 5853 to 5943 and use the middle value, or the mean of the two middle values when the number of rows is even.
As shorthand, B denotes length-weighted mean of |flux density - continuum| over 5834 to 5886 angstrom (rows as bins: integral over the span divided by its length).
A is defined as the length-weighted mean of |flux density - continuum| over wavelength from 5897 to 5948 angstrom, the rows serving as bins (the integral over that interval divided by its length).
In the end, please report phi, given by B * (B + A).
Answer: 10.7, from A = 1.9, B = 2.5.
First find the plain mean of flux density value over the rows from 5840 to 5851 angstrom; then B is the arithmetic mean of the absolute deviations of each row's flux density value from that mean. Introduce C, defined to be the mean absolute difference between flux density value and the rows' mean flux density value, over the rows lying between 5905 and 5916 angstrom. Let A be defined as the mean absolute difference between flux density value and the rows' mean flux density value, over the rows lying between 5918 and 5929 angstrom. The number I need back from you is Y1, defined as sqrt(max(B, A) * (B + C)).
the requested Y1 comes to 2.3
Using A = 1.9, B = 2.0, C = 0.8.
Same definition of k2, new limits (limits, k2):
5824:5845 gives 3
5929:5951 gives 6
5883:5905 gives 2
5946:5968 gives 4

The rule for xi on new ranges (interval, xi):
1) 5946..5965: 334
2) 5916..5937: 366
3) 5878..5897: 372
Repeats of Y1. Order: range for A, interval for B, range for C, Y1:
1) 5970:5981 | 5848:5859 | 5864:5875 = 3.2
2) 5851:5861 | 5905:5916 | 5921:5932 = 1.8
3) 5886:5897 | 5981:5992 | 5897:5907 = 2.9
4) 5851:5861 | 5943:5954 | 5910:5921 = 2.0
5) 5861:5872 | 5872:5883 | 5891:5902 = 5.5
